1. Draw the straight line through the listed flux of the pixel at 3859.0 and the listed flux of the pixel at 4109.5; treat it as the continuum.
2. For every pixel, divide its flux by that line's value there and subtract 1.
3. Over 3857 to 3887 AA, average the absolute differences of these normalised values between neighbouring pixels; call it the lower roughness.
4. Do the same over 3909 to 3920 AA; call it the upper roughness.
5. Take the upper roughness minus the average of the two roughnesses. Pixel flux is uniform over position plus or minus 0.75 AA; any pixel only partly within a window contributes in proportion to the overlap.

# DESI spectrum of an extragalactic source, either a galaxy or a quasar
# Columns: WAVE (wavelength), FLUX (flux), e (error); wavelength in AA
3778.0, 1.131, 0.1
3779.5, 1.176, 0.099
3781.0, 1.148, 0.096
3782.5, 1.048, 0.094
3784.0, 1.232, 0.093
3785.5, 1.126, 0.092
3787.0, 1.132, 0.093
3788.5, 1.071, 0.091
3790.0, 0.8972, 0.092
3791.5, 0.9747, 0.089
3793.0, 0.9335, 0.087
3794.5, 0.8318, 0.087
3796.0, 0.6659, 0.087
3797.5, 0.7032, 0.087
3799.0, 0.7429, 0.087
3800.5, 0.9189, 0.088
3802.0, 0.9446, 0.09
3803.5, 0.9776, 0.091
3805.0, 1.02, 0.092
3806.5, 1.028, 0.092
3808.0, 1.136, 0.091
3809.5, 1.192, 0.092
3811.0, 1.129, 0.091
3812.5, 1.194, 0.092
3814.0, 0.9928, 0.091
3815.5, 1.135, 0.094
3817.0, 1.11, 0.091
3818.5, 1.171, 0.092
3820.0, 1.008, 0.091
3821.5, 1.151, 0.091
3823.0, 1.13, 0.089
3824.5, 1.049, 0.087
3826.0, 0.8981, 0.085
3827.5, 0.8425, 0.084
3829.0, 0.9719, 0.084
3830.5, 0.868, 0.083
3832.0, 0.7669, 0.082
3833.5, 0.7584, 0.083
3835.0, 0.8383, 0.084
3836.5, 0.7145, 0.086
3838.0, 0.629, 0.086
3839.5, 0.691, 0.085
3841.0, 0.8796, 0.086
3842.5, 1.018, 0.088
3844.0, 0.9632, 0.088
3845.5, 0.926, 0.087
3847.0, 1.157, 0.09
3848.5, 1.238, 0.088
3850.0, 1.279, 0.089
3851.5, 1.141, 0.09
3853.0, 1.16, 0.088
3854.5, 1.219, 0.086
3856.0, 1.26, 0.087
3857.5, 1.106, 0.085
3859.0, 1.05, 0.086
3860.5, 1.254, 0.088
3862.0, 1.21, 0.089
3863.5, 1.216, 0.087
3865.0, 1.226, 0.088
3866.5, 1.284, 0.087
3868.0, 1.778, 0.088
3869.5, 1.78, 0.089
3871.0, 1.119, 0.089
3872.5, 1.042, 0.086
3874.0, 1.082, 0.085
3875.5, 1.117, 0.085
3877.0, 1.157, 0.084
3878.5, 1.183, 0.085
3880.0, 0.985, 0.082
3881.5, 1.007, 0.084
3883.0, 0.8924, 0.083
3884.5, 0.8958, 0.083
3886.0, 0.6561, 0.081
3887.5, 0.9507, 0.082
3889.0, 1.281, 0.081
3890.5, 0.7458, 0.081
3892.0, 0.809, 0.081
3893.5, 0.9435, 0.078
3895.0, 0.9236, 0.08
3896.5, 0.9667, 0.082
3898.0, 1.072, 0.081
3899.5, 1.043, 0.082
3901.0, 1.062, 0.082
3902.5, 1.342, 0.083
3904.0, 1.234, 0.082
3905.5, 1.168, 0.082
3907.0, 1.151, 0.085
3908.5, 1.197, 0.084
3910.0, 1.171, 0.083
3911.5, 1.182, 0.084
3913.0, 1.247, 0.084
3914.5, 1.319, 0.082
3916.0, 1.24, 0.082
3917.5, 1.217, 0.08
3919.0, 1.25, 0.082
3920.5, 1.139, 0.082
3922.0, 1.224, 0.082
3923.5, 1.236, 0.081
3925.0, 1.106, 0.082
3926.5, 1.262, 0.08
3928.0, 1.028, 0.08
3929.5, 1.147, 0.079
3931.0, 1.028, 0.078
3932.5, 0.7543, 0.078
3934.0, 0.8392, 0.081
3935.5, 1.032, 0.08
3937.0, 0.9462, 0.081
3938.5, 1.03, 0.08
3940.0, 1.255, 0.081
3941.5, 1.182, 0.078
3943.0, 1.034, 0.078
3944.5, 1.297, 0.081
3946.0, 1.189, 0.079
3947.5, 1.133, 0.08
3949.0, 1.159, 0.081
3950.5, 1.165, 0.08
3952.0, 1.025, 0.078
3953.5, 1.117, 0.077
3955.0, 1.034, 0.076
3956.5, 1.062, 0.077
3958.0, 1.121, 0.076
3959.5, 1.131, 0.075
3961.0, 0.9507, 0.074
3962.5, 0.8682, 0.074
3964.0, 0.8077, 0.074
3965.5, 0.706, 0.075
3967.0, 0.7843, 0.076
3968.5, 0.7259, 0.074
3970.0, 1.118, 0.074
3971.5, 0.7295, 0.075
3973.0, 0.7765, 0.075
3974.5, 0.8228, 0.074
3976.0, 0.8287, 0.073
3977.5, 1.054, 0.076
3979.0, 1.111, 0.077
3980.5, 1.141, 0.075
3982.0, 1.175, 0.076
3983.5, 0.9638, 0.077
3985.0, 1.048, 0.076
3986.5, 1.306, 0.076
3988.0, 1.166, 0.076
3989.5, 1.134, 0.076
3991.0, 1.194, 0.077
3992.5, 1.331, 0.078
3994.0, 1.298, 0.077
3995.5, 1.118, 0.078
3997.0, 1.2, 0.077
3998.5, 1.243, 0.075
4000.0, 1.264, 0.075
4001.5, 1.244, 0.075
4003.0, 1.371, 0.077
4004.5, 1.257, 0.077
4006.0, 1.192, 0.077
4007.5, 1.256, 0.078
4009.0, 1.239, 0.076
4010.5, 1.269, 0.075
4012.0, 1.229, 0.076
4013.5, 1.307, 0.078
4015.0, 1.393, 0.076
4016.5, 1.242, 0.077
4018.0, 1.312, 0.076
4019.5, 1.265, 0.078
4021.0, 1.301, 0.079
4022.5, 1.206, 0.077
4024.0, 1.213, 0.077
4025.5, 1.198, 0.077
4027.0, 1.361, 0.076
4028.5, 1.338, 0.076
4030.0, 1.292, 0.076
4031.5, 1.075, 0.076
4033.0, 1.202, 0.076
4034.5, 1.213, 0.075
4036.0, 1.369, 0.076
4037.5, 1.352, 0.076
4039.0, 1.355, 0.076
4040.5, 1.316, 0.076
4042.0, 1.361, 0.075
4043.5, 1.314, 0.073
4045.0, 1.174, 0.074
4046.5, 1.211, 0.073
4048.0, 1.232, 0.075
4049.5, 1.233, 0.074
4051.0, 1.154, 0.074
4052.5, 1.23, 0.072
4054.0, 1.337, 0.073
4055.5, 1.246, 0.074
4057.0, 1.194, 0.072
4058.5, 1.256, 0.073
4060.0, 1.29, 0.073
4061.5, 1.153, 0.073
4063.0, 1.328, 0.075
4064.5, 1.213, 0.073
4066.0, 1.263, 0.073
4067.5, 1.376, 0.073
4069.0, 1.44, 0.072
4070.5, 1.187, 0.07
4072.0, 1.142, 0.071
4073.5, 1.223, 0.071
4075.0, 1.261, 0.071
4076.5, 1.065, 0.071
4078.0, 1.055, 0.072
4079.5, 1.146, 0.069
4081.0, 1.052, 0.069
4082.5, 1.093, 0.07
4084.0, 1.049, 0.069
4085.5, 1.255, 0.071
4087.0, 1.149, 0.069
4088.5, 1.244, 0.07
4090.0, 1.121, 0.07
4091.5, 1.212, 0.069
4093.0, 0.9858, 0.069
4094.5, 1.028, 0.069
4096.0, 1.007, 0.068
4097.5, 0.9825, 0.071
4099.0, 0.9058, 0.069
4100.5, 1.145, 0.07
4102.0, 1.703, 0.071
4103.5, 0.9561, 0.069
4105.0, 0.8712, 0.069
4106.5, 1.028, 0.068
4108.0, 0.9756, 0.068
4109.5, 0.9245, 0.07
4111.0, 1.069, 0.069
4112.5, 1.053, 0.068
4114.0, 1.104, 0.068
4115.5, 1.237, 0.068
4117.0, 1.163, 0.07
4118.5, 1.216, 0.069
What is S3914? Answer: -0.04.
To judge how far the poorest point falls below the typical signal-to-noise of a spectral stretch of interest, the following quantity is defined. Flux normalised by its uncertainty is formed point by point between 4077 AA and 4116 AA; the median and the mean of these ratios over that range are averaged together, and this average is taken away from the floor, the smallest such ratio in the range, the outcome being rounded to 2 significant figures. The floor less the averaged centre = -2.9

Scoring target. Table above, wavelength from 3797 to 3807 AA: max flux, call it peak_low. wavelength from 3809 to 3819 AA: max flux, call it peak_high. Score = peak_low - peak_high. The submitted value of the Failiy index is -0.17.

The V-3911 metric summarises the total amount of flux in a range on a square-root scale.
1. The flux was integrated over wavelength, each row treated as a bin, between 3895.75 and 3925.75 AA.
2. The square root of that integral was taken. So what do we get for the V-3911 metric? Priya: 5.9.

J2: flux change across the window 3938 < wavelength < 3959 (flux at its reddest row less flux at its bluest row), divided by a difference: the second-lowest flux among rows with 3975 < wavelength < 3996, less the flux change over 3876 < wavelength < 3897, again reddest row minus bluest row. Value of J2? 0.08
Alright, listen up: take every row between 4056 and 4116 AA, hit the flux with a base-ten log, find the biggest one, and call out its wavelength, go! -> 4102.0 AA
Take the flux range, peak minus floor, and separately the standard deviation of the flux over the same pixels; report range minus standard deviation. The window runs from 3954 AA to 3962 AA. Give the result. 0.11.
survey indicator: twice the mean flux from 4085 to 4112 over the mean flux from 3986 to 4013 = 1.75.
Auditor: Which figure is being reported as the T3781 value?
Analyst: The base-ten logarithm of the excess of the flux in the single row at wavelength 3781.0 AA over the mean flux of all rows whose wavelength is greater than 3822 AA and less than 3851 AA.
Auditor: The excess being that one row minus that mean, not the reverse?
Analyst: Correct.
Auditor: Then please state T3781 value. -0.66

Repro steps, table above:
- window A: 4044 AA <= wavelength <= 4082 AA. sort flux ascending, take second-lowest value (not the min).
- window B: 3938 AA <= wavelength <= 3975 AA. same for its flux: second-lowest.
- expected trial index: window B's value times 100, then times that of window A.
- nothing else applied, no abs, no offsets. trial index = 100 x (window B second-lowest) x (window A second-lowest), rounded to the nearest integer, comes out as 77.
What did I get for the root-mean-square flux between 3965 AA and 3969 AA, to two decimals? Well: 0.74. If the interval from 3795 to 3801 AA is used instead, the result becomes 0.76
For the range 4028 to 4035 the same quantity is 1.23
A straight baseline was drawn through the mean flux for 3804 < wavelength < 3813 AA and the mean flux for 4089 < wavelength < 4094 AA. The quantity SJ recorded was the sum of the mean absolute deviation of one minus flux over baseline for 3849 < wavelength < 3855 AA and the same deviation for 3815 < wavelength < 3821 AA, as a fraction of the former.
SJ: 2.0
